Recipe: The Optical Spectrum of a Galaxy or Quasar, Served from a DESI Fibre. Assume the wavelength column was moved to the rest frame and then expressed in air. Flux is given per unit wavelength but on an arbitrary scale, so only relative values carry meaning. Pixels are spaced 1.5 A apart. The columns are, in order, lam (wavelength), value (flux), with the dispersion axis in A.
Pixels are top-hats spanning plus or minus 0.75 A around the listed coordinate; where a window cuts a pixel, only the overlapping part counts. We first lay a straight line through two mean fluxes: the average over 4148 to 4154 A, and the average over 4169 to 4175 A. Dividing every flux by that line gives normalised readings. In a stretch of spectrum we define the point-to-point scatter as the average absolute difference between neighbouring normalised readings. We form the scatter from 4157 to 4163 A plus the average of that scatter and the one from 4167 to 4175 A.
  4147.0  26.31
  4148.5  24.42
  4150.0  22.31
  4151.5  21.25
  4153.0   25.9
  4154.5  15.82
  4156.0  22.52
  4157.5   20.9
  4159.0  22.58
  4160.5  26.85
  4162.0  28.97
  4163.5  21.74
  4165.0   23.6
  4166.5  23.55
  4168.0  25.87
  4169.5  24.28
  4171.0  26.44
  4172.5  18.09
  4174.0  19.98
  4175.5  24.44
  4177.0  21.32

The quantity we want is 0.26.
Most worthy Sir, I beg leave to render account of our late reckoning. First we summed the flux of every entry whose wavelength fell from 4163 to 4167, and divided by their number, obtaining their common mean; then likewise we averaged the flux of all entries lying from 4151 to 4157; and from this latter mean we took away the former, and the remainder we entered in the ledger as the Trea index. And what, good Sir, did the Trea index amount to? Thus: -1.6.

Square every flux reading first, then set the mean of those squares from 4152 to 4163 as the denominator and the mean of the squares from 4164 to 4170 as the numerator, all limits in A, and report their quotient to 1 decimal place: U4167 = 1.1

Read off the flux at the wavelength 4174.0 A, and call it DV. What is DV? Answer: 19.98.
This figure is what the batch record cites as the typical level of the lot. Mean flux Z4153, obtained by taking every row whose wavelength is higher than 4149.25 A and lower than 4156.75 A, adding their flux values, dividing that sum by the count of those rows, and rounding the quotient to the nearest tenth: 21.6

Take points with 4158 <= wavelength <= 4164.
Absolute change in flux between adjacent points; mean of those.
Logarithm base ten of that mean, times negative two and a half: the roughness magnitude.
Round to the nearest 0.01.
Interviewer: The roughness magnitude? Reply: -1.64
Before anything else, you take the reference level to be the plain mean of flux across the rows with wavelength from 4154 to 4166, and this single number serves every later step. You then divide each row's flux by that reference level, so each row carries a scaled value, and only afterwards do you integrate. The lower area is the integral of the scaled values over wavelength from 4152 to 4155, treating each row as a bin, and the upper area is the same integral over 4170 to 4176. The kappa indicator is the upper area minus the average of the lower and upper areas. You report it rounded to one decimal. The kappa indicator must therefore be 1.5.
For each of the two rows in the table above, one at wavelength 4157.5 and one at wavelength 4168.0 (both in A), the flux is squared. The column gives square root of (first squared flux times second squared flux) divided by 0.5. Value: 1081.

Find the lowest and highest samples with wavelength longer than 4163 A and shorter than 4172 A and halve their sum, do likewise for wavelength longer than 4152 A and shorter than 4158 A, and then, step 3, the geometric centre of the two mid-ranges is 22.4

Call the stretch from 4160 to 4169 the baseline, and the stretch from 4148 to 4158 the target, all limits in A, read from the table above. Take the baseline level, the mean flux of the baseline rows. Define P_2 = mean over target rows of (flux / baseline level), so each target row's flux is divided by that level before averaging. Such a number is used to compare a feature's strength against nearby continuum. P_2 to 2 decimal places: 0.87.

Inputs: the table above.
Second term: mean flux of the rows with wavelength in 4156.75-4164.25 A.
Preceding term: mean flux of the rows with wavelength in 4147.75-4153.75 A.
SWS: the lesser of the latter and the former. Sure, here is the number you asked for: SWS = 23.5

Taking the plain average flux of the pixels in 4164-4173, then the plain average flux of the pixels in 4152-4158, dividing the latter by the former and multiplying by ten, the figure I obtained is 9.0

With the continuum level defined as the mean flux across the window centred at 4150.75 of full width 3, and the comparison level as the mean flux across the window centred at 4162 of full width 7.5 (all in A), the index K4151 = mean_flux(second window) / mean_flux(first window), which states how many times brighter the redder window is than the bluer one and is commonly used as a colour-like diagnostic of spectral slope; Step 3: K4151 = 1.14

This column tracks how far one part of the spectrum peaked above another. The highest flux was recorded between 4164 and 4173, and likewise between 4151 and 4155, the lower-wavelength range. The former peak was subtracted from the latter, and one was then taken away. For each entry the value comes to -2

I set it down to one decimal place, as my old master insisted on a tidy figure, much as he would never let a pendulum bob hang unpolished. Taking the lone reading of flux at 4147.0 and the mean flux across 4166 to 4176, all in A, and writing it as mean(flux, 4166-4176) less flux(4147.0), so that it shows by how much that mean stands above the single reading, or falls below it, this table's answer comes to -3.1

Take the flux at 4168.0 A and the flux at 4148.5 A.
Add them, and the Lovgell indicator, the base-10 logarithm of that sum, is 1.701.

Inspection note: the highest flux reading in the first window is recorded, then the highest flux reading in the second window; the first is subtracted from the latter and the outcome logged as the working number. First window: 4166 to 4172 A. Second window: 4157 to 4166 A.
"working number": 3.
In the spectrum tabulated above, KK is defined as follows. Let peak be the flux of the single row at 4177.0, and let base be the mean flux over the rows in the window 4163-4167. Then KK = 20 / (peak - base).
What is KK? -12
